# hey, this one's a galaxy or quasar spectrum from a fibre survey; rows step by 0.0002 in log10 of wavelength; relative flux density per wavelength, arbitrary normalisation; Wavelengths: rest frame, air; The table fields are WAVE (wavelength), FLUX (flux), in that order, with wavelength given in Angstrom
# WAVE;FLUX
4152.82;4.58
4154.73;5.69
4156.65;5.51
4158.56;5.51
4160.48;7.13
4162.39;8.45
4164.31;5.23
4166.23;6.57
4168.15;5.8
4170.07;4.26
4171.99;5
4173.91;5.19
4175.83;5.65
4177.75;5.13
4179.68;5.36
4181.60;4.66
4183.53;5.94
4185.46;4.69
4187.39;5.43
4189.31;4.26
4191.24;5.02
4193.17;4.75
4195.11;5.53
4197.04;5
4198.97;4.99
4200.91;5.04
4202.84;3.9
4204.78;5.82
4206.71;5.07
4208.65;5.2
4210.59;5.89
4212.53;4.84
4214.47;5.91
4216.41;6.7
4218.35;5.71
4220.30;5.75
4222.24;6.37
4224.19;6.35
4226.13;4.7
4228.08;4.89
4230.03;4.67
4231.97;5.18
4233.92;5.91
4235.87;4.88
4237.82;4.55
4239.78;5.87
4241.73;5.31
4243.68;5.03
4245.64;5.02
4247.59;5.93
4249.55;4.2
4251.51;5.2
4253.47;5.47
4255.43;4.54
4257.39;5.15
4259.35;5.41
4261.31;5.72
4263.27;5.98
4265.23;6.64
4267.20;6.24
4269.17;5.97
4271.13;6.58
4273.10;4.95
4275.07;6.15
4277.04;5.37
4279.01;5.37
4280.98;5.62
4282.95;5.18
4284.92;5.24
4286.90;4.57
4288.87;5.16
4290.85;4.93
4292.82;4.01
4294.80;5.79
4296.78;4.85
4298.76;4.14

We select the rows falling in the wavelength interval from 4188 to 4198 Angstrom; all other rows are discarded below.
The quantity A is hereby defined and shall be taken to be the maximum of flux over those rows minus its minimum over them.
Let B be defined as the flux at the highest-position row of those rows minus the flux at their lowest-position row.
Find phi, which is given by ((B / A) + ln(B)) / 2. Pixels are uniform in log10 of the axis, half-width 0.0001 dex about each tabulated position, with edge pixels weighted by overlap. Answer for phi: 0.141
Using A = 1.3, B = 0.7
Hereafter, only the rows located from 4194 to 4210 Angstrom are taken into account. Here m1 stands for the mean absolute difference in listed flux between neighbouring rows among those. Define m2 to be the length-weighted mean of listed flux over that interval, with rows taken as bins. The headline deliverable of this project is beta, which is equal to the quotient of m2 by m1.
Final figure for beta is 7.9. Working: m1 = 0.65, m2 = 5.1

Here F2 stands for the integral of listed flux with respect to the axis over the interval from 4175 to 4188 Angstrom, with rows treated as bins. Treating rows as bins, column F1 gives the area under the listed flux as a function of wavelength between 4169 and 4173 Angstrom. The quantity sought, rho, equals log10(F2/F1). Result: 0.6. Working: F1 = 19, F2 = 68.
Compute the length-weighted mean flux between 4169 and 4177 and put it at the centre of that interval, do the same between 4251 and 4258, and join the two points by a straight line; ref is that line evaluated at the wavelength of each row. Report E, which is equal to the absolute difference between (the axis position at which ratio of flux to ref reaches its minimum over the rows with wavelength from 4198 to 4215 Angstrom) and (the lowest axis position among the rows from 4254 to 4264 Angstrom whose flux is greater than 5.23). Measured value 56.5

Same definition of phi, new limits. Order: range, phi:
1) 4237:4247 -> -0.199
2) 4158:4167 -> 0.194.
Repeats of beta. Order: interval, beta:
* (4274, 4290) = 13.4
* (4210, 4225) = 9.1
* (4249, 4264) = 10.0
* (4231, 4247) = 8.6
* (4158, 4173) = 4.0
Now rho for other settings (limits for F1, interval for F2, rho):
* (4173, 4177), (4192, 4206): 0.5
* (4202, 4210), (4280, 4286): -0.1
